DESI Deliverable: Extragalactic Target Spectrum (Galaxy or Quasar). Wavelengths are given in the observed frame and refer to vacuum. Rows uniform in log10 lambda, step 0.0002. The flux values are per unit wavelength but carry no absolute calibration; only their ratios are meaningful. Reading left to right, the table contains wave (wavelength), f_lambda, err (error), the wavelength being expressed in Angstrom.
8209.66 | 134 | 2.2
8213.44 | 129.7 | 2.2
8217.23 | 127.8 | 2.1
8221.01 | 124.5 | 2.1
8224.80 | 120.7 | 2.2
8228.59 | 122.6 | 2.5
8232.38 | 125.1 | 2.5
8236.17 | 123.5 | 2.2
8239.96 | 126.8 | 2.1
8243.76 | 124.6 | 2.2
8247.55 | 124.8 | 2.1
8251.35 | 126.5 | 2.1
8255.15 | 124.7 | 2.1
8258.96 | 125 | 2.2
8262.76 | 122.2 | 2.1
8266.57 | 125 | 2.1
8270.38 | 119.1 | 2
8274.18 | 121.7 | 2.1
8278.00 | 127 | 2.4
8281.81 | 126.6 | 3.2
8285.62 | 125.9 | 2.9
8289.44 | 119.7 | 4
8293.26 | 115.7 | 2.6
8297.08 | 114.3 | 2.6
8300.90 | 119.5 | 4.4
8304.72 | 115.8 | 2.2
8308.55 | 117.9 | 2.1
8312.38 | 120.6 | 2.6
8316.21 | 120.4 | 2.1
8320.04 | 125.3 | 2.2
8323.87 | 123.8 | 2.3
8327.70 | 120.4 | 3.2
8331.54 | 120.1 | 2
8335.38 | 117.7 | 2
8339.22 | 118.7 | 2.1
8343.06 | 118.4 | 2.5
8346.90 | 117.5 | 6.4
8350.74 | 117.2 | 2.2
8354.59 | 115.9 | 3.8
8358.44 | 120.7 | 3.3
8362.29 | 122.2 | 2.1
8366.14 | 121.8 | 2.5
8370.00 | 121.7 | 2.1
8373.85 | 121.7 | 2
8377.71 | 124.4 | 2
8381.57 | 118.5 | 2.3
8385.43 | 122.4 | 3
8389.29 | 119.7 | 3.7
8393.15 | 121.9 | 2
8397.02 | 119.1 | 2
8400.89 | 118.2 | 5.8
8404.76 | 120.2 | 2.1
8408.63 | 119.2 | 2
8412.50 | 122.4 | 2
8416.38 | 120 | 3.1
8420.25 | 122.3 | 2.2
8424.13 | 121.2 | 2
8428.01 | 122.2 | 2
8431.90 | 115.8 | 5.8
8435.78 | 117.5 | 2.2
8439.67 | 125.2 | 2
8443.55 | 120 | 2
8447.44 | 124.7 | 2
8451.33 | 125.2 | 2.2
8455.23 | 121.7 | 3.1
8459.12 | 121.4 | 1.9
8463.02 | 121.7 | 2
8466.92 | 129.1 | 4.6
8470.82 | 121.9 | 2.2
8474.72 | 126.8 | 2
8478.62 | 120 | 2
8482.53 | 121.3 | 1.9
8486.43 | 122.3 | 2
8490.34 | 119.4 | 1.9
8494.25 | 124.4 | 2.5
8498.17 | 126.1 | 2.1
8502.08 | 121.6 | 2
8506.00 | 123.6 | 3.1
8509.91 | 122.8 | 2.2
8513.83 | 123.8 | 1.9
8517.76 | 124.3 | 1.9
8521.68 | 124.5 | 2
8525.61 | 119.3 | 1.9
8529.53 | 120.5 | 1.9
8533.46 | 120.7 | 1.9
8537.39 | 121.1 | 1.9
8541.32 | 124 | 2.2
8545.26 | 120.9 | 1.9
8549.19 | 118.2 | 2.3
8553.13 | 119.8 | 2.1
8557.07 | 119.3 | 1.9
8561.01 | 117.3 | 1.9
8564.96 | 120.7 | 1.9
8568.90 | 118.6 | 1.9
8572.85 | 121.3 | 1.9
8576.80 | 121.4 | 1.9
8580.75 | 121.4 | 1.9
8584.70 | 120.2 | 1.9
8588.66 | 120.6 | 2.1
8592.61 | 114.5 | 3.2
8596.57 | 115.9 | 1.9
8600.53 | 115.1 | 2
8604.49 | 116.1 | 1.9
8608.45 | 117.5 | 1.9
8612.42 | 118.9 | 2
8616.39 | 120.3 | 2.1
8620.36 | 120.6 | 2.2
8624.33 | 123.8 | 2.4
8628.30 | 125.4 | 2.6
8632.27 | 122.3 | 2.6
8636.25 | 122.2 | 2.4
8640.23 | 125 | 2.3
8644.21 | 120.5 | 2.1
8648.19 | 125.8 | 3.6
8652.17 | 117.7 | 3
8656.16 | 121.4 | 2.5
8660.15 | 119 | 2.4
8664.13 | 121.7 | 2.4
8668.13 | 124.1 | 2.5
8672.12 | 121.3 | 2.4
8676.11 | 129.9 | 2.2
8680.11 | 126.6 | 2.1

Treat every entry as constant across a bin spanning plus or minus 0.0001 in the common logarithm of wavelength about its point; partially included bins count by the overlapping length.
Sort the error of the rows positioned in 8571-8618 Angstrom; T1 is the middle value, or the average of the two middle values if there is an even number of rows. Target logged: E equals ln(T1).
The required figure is 0.64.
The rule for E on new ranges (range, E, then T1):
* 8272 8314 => 0.96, 2.60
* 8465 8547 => 0.69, 2.00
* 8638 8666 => 0.88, 2.40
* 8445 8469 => 0.74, 2.10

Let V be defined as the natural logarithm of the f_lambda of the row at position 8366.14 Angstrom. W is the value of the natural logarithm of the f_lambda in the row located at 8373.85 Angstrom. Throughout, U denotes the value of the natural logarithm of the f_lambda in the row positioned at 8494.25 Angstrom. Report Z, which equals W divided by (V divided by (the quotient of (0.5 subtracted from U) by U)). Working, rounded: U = 4.82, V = 4.80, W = 4.80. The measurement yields 0.896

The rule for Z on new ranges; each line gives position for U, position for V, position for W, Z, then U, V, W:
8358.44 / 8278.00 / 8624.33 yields 0.891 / 4.79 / 4.84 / 4.82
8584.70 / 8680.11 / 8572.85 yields 0.888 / 4.79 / 4.84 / 4.80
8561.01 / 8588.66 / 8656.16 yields 0.896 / 4.76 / 4.79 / 4.80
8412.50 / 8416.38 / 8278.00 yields 0.907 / 4.81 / 4.79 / 4.84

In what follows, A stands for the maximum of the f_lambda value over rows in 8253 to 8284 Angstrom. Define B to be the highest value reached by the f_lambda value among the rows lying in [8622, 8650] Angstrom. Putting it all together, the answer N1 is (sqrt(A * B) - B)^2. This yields 0.4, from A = 127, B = 125.8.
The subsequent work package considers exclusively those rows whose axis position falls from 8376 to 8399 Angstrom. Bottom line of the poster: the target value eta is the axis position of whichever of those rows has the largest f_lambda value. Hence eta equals 8377.71 Angstrom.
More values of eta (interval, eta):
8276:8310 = 8278.00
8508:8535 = 8521.68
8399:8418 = 8412.50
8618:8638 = 8628.30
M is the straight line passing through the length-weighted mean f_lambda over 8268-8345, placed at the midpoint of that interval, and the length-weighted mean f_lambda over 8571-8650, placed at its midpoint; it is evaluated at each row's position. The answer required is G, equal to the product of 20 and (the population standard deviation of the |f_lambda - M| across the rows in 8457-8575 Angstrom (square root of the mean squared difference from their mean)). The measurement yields 40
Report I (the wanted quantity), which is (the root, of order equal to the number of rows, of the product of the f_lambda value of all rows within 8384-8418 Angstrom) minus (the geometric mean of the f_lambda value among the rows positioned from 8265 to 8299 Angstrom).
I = -1.2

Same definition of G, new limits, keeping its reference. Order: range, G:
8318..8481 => 37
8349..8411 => 23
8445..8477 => 54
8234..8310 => 38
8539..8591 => 21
